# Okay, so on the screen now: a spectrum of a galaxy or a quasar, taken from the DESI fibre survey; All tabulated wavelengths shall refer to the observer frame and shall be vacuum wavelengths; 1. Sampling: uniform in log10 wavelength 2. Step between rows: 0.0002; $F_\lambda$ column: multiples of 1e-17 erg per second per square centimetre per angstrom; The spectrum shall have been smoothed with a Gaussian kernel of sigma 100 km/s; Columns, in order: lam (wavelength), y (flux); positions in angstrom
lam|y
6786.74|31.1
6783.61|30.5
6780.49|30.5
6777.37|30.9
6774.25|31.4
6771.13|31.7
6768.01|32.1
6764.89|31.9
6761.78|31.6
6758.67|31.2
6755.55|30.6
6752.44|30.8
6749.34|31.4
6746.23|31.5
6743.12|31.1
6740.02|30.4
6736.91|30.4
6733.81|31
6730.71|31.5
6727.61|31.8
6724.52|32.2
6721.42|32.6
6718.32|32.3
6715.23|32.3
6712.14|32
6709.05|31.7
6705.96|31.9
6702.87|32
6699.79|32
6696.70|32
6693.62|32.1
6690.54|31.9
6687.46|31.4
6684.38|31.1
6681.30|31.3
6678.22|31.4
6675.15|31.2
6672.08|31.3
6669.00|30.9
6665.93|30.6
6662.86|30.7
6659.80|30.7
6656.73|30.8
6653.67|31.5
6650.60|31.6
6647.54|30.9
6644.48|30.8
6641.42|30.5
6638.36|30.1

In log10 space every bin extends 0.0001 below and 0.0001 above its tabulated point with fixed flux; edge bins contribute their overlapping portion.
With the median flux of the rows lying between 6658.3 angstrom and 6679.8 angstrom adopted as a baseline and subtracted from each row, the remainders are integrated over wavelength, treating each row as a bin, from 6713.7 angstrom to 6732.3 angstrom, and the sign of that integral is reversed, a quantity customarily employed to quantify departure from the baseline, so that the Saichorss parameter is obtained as -23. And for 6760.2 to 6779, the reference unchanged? -13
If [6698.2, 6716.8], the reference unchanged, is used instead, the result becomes -20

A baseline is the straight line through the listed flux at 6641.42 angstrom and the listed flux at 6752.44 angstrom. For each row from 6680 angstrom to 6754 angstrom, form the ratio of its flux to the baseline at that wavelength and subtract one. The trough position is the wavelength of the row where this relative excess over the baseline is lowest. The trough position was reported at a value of 6740.02 angstrom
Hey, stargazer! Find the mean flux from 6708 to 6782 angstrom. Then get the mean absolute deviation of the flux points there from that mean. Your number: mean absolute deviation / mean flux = 0.0167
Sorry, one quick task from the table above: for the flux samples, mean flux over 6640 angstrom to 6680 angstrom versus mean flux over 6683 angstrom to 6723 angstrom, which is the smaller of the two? 31.0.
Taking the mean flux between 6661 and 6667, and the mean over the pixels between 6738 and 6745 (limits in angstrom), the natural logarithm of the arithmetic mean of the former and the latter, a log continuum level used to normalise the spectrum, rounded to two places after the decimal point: 3.42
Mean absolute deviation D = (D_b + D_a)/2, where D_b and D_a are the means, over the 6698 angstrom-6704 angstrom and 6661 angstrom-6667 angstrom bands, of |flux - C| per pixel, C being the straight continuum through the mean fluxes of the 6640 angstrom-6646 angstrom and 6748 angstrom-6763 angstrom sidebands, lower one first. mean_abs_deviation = 0.60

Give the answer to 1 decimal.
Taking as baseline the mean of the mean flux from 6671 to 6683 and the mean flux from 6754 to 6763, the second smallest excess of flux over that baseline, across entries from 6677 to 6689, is 0.1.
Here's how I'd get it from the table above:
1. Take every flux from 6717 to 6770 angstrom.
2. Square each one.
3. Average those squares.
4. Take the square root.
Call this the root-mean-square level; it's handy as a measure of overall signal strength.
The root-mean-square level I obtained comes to 31.4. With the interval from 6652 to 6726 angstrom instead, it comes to 31.6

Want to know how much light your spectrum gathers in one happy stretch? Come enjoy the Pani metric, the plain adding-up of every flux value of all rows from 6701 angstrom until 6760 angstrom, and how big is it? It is 599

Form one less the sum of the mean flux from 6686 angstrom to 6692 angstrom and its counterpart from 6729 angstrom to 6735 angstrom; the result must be -61.9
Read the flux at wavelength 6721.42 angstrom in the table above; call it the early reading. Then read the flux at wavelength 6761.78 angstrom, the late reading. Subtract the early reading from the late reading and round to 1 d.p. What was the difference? -1.0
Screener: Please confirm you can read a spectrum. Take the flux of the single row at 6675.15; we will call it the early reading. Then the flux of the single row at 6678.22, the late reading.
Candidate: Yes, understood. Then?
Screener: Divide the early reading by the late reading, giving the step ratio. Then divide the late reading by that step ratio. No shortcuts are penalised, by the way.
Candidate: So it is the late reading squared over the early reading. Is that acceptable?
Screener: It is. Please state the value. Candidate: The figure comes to 31.6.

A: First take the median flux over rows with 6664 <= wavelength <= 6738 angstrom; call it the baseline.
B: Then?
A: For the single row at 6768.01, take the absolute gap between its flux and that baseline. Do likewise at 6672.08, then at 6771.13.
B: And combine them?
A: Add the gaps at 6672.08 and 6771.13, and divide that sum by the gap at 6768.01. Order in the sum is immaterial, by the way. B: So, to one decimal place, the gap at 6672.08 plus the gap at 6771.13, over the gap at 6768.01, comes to 1.4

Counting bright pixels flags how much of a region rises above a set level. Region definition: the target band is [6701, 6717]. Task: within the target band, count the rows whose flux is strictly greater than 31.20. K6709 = 5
